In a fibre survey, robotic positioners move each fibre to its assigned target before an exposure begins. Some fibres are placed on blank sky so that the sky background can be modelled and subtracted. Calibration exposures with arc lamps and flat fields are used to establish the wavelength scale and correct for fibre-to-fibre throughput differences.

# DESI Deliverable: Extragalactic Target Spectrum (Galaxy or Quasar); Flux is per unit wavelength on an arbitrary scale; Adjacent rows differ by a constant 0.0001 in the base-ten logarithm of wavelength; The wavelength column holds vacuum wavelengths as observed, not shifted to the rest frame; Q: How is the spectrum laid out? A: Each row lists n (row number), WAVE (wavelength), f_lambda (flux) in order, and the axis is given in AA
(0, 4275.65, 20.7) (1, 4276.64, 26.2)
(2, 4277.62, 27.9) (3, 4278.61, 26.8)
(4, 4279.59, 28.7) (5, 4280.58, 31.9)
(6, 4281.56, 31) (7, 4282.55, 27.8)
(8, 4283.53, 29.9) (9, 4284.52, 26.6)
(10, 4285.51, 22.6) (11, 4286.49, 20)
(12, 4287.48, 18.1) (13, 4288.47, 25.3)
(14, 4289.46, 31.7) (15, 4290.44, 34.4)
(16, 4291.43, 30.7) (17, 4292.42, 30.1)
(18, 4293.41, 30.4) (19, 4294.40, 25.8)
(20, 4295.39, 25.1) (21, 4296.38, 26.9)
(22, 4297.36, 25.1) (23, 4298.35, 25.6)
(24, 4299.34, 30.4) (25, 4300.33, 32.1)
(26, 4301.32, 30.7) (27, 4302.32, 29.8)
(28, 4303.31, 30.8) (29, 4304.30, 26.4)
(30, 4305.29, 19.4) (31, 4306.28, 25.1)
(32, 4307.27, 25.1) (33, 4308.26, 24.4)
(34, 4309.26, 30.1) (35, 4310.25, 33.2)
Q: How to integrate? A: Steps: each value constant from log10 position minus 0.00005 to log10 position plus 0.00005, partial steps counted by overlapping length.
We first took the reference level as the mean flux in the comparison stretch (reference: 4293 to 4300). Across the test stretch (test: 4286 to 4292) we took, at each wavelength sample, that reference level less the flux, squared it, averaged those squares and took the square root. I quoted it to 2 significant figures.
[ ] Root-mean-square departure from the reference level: 6.1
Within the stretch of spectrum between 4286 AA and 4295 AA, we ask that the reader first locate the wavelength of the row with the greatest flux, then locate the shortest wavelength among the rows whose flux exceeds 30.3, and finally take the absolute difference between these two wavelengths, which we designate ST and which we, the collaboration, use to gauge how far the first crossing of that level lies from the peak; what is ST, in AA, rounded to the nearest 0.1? 1.0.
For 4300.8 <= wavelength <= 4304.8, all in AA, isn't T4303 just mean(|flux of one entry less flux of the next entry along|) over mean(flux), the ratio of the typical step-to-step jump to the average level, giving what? 0.07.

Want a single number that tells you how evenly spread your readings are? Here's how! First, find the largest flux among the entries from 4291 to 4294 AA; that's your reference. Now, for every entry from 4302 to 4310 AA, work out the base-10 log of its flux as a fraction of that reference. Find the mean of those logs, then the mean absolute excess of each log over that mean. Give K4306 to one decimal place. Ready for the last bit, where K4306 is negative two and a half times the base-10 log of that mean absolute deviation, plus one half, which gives 3.8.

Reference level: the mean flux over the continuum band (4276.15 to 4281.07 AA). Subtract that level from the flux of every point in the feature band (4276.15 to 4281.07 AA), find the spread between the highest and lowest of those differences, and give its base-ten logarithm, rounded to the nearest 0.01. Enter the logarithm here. 0.76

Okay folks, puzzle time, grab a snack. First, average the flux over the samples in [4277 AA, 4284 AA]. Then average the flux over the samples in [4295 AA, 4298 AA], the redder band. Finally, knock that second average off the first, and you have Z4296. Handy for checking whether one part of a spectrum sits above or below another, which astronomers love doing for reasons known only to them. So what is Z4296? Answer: 3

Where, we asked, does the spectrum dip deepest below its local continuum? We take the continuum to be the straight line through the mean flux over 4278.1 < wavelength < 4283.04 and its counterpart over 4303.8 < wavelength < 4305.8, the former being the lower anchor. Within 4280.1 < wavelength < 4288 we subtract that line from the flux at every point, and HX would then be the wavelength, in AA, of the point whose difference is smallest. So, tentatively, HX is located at 4287.48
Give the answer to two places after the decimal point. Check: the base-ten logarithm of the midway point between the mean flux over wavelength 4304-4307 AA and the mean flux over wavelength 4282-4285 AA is 1.41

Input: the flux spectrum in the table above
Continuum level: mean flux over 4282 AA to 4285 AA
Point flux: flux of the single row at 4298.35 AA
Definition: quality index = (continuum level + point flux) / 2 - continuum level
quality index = -1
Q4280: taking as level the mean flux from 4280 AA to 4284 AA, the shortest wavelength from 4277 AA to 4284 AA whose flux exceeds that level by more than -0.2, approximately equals 4280.58 AA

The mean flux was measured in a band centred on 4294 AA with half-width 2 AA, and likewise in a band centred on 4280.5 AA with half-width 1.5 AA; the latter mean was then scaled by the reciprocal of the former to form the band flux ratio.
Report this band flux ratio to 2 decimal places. 1.10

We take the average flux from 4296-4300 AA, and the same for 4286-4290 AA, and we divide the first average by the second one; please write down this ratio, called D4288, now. 1.14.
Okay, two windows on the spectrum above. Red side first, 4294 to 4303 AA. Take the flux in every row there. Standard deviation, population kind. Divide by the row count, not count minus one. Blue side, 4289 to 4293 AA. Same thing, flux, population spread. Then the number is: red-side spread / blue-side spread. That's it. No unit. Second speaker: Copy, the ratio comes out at 1.6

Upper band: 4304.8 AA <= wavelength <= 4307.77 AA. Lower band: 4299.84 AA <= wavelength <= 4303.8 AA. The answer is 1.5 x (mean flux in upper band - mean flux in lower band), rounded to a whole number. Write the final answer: -11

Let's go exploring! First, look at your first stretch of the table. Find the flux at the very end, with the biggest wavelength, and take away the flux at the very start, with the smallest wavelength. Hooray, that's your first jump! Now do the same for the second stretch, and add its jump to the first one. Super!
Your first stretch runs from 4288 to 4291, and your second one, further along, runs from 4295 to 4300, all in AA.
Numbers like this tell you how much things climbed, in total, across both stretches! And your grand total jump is 14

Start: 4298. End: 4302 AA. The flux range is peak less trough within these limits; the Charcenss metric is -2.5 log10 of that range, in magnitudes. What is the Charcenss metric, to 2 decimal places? -2.03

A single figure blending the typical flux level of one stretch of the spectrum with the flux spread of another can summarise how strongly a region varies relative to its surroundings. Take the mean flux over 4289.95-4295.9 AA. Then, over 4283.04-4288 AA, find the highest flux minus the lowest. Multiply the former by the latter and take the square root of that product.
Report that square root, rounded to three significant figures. 18.6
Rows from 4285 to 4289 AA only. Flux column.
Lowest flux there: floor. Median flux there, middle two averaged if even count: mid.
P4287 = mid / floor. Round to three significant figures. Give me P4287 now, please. 1.18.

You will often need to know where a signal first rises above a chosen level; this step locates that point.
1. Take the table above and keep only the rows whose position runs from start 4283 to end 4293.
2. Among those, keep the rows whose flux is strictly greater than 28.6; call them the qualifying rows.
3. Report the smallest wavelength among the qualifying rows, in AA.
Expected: 4283.53 AA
